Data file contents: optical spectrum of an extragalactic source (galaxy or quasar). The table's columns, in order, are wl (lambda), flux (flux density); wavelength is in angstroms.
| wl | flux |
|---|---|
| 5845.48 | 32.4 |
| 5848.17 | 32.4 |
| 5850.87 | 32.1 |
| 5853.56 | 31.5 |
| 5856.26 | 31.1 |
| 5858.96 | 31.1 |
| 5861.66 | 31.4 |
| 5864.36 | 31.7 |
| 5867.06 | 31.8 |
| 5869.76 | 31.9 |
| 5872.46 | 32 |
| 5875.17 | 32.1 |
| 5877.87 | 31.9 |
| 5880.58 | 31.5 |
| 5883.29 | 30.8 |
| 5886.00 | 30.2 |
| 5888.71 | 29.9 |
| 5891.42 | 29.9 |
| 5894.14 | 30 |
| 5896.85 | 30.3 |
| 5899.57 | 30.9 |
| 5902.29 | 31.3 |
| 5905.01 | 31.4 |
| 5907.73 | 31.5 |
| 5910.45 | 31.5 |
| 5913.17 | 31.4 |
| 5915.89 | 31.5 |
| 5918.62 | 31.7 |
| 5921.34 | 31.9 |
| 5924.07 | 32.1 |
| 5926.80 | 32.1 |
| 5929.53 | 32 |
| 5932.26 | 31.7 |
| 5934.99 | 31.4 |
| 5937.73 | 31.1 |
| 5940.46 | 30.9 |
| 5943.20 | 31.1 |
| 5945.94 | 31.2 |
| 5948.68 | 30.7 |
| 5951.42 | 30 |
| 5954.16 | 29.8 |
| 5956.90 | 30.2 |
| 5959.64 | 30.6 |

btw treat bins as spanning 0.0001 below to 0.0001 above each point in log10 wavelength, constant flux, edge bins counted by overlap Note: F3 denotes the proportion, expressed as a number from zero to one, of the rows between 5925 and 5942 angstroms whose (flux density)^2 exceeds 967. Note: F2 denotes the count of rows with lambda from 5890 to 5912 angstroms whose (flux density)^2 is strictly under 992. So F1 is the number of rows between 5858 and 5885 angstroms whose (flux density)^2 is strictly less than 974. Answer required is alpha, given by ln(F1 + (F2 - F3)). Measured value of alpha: 1.97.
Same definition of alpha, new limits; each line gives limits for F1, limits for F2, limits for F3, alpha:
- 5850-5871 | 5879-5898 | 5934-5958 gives 2.02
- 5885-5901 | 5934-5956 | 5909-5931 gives 2.56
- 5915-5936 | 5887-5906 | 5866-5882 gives 1.79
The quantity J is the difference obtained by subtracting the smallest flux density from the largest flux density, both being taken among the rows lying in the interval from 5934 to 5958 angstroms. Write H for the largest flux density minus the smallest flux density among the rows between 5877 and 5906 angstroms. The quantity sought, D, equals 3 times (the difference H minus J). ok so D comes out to 1.2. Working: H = 2.0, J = 1.6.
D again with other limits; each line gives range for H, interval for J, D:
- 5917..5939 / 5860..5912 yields -3.6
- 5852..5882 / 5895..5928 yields -2.4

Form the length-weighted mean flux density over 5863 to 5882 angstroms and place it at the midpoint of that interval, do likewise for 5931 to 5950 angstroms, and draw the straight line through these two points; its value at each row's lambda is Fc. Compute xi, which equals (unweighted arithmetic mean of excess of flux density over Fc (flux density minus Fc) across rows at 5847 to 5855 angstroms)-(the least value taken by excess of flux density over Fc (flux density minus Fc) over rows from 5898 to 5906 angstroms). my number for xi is 0.6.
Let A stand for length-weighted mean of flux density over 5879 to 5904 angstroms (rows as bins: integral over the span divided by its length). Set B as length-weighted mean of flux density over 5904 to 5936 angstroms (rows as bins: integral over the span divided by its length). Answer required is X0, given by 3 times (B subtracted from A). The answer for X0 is -3.5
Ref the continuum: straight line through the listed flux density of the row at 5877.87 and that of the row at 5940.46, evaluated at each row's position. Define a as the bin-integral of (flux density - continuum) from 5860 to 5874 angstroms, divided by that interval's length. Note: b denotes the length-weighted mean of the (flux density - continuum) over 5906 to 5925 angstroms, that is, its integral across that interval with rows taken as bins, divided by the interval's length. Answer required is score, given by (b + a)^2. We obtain 0.0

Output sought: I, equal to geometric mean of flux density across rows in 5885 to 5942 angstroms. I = 31.2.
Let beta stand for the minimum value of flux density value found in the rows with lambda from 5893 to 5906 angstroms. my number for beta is 30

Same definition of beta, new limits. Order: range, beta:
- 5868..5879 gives 31.9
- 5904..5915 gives 31.4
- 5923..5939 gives 31.1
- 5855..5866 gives 31.1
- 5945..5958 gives 29.8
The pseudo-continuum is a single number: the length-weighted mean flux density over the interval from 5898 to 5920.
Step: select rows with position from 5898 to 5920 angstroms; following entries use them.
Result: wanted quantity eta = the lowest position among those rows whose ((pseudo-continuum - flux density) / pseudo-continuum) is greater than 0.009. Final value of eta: 5899.57 angstroms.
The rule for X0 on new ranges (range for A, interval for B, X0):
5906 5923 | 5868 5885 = -0.2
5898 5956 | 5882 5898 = 3.3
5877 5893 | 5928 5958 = -0.9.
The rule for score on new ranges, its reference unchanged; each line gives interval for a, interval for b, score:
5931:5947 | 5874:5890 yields 0.2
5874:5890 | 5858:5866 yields 2.2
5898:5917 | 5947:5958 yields 0.3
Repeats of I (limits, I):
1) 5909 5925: 31.7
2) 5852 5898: 31.1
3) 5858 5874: 31.6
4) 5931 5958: 30.8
